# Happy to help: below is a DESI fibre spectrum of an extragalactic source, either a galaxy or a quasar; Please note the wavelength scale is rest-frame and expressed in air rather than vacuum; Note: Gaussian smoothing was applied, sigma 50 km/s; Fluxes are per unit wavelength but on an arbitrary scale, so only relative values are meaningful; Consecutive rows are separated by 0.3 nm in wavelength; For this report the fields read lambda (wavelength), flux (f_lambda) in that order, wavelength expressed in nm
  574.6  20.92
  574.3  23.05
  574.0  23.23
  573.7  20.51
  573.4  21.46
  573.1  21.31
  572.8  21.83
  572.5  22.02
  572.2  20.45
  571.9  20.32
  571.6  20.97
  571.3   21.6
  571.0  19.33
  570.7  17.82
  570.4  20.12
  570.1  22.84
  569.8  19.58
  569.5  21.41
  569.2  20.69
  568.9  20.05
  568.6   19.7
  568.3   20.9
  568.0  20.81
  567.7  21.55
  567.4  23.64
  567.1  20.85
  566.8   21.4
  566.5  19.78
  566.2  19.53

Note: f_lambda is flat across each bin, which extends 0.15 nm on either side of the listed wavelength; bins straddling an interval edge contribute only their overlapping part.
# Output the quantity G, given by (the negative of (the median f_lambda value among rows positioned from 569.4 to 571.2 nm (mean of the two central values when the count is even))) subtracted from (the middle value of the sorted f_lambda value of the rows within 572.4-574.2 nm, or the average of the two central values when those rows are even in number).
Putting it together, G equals 41.5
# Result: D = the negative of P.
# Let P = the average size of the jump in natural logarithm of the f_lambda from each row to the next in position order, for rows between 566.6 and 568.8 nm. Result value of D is -0.057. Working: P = 0.057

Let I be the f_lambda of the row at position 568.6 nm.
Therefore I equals 19.7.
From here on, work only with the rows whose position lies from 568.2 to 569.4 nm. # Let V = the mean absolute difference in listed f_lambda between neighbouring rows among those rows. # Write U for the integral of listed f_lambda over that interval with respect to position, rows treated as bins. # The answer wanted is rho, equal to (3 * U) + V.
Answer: 74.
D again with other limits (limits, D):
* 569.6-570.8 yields -0.134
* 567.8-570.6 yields -0.065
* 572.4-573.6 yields -0.013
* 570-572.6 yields -0.073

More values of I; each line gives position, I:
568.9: 20.05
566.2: 19.53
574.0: 23.23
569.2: 20.69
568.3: 20.9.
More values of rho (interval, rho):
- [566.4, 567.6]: 79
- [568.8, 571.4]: 161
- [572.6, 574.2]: 105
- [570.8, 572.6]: 113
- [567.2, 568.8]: 103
